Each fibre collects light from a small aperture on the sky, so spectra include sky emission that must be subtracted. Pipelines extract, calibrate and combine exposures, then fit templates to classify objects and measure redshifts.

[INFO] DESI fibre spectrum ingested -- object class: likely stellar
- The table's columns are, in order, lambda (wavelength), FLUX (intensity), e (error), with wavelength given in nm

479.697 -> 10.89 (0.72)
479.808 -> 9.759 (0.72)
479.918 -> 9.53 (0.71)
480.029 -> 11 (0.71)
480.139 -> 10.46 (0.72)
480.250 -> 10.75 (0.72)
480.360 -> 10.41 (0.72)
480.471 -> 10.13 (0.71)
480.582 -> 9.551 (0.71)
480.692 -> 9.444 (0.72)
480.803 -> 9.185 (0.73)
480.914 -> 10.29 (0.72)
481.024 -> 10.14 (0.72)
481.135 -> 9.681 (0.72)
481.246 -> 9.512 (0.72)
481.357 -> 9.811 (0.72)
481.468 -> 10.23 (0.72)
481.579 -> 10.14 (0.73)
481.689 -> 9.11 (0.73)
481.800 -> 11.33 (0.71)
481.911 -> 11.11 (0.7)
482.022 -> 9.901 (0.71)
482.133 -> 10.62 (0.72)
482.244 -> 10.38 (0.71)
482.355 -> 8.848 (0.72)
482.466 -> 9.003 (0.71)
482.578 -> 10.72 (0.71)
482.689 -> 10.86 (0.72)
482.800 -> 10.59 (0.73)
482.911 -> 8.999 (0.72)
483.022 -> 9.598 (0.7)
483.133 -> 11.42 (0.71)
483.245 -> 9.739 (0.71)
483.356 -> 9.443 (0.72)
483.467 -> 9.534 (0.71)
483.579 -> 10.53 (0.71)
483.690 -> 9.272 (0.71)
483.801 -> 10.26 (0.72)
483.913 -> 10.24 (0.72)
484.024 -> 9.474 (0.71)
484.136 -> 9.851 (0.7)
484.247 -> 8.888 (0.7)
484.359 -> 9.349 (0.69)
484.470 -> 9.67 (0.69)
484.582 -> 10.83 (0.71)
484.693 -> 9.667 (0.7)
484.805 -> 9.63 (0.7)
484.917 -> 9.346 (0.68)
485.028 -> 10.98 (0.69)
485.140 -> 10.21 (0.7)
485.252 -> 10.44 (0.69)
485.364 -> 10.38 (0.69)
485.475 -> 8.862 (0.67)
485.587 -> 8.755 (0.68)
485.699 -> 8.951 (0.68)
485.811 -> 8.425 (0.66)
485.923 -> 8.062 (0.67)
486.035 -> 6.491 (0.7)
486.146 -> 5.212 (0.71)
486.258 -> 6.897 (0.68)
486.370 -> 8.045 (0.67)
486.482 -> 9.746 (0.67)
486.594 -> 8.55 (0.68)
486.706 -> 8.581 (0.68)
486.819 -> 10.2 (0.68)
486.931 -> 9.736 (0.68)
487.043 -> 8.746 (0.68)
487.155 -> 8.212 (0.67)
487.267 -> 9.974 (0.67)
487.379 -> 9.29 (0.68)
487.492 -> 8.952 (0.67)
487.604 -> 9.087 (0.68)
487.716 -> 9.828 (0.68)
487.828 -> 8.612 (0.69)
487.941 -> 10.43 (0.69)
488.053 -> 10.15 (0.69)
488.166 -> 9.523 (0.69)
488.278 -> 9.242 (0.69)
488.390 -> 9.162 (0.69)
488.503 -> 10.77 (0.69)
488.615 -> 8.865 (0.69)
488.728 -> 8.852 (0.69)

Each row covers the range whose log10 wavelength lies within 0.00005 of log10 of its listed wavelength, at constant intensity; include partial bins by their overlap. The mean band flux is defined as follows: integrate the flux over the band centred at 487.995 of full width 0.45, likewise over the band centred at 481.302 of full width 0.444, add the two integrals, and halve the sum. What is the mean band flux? 4.35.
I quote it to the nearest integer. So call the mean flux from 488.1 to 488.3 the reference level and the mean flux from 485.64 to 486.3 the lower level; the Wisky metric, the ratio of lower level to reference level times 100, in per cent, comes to 78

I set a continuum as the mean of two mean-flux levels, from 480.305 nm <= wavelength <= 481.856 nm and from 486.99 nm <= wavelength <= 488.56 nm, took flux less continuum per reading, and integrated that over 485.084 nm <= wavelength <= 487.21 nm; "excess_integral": -2.2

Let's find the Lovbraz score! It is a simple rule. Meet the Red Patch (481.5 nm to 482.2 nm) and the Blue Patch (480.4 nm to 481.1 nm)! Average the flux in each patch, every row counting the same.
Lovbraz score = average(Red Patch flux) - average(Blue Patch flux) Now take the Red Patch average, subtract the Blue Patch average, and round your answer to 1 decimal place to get 0.6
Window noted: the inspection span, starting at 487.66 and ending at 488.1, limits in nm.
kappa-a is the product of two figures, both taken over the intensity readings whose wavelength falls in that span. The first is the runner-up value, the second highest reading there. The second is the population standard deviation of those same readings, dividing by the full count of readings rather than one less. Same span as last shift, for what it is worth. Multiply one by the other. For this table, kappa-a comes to 7.0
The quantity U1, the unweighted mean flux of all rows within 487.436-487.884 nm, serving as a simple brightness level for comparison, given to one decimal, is 9.1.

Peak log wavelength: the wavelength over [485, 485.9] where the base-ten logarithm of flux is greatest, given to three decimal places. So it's 485.028 nm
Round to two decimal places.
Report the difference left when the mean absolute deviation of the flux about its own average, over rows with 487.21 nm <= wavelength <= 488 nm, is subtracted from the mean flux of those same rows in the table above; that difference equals 8.92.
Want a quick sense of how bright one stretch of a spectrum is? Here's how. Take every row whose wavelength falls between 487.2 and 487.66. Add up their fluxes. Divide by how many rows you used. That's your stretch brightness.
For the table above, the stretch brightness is 9.3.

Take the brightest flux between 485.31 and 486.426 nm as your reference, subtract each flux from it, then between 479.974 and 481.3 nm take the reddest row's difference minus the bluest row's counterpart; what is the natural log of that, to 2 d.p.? 0.40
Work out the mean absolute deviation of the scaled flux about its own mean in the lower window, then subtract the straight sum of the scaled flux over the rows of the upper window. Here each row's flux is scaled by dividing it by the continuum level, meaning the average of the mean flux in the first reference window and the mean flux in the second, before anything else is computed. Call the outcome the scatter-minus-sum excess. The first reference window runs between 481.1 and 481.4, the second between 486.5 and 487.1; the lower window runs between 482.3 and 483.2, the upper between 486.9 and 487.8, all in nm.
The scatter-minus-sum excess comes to -7.7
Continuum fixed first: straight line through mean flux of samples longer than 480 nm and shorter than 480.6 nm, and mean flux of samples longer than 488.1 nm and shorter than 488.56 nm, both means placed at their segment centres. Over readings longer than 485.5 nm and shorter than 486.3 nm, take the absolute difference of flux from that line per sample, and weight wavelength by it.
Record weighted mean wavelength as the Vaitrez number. 486.02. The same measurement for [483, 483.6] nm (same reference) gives 483.27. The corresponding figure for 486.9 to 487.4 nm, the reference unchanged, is 487.15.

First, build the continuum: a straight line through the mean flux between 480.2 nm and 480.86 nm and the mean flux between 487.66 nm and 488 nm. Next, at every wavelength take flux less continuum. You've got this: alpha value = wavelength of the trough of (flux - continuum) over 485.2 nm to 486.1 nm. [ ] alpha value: 486.035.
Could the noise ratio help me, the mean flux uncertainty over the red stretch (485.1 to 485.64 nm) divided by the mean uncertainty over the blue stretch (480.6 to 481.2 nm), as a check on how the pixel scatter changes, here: 0.950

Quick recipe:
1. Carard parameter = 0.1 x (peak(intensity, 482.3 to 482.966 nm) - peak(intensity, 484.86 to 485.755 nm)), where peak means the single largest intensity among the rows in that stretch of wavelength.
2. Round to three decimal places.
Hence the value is -0.012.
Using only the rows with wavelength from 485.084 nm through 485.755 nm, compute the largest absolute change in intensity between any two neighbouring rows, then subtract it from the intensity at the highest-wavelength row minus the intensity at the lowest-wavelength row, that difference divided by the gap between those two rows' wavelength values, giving -3.8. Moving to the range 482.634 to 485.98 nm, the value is -2.7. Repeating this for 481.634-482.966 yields -2.3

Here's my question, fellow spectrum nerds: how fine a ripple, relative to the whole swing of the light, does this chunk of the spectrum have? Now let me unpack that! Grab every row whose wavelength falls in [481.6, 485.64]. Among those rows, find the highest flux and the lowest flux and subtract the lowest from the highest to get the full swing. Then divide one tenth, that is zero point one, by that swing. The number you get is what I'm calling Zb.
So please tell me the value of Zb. 0.038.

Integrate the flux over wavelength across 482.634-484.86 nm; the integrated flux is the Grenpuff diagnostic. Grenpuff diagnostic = 22.0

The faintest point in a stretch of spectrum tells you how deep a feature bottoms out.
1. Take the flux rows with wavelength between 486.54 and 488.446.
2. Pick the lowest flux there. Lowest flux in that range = 8.212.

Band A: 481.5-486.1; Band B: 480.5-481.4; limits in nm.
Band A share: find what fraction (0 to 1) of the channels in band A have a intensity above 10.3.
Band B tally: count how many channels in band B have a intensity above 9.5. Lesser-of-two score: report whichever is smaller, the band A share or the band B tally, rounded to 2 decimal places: 0.32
